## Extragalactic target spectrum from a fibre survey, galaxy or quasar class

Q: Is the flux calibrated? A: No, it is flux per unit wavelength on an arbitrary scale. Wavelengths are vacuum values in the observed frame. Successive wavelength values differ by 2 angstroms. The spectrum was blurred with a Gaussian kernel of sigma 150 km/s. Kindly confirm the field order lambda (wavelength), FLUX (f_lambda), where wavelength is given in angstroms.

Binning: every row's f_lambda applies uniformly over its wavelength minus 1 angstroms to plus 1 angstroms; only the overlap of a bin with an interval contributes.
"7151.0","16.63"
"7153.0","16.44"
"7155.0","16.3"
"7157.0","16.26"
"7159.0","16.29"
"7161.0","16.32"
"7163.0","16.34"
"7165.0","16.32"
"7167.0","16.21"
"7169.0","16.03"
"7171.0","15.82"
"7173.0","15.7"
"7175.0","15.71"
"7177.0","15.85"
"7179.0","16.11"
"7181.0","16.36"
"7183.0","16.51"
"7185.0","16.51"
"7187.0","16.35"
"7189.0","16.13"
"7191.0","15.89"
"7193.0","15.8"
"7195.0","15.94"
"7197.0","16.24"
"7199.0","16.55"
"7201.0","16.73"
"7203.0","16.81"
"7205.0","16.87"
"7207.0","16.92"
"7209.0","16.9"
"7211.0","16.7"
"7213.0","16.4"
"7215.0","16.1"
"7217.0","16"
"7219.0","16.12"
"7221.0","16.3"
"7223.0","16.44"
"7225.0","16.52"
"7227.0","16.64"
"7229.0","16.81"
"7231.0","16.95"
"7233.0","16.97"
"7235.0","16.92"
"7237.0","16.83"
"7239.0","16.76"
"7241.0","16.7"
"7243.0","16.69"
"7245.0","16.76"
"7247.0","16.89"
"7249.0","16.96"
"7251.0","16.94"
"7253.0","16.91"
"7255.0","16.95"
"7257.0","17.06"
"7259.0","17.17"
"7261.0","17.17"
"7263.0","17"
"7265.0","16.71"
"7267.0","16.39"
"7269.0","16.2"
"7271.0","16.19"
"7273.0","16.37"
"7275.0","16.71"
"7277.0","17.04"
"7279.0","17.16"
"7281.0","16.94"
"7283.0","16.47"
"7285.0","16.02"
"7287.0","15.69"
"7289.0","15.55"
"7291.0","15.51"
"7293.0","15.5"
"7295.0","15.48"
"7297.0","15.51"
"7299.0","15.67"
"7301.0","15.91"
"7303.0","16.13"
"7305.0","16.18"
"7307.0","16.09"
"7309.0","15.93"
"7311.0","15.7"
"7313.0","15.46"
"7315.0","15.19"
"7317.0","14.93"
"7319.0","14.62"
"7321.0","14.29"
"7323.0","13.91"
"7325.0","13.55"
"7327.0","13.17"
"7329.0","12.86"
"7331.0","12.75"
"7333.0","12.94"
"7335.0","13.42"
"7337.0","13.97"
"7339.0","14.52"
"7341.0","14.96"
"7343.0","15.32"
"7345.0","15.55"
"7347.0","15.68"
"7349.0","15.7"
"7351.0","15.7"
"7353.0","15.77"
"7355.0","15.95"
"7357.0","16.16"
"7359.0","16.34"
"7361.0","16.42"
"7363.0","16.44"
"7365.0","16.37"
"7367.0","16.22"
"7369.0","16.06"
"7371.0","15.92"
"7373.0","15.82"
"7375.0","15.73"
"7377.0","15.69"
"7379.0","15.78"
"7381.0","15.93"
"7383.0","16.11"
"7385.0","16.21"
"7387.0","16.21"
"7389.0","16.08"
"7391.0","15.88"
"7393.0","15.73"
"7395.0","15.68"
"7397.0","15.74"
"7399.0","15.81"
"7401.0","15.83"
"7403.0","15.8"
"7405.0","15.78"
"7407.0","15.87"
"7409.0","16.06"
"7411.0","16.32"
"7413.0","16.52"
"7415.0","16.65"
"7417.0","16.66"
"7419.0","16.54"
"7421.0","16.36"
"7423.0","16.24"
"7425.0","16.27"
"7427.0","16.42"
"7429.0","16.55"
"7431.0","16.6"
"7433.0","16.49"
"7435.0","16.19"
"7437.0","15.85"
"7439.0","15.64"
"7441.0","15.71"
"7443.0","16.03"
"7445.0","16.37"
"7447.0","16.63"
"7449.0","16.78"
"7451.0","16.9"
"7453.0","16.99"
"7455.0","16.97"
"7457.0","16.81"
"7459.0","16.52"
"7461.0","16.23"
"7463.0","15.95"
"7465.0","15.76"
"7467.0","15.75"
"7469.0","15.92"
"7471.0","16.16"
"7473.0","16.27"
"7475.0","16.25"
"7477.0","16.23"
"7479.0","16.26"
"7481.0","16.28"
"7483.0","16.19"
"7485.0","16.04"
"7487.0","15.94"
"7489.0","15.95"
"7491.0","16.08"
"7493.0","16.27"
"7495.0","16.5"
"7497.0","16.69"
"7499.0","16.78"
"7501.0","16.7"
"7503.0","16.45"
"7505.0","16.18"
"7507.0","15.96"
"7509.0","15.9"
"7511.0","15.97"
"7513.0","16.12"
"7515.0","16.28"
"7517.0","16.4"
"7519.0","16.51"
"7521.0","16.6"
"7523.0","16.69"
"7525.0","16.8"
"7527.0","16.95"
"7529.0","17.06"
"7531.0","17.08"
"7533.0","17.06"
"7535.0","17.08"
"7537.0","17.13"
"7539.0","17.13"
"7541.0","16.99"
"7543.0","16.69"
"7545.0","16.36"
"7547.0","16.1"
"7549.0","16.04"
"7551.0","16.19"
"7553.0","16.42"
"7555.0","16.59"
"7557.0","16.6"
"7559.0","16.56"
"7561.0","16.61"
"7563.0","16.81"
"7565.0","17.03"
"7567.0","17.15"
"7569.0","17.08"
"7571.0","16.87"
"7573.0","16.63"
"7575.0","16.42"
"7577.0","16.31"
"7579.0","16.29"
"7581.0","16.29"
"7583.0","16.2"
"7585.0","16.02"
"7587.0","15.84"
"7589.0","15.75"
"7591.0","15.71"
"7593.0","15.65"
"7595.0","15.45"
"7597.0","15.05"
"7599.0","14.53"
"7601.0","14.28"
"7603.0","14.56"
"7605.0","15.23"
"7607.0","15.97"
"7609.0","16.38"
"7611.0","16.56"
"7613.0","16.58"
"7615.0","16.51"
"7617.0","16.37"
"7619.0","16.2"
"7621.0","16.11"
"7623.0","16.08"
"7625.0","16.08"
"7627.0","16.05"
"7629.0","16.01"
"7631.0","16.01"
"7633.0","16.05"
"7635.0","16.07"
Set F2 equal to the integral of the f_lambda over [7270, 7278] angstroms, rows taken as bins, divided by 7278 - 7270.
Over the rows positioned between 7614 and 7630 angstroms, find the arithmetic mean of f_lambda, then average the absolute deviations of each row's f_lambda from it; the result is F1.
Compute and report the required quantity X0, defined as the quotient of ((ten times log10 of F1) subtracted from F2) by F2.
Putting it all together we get 1.52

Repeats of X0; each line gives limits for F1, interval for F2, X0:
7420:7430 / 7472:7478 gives 1.63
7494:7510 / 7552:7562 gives 1.33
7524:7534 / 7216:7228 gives 1.63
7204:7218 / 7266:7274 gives 1.29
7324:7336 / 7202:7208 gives 1.34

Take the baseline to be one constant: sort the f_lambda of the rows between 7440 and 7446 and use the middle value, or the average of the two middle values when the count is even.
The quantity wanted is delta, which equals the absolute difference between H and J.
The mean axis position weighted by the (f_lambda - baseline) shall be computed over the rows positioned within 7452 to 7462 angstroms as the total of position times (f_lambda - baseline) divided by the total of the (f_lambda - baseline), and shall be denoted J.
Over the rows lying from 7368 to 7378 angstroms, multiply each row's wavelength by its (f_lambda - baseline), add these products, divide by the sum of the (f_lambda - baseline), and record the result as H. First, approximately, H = 7375.0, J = 7455.8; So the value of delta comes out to 80.8 angstroms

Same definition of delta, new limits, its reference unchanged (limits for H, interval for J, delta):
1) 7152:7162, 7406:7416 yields 257.5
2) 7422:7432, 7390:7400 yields 32.8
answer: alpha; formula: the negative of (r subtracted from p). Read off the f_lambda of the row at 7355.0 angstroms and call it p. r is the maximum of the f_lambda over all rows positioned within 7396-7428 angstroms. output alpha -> 0.71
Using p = 15.95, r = 16.66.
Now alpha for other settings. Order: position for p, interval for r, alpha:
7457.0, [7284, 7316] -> -0.63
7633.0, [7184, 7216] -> 0.87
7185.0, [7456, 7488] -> 0.30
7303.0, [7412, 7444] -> 0.53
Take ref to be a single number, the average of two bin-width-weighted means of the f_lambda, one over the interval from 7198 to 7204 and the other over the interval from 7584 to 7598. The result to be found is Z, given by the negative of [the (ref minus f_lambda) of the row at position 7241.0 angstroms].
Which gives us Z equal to 0.5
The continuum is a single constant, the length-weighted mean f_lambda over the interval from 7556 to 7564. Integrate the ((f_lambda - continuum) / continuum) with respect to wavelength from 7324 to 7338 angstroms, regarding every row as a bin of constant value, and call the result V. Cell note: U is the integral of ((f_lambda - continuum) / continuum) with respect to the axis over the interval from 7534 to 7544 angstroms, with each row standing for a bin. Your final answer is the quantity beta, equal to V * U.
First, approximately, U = 0.2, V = -2.87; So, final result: -0.62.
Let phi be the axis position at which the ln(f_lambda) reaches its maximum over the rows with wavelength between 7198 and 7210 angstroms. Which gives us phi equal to 7207.0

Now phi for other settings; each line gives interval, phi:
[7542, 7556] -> 7543.0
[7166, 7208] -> 7207.0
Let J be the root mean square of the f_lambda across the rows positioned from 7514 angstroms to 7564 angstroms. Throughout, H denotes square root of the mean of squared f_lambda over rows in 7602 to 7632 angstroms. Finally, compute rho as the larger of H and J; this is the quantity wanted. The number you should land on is 16.7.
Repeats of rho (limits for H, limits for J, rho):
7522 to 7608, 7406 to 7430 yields 16.4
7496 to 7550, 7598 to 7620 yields 16.6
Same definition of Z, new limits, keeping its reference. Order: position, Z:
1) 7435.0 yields 0.0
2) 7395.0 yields -0.5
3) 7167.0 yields 0.0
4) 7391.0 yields -0.3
